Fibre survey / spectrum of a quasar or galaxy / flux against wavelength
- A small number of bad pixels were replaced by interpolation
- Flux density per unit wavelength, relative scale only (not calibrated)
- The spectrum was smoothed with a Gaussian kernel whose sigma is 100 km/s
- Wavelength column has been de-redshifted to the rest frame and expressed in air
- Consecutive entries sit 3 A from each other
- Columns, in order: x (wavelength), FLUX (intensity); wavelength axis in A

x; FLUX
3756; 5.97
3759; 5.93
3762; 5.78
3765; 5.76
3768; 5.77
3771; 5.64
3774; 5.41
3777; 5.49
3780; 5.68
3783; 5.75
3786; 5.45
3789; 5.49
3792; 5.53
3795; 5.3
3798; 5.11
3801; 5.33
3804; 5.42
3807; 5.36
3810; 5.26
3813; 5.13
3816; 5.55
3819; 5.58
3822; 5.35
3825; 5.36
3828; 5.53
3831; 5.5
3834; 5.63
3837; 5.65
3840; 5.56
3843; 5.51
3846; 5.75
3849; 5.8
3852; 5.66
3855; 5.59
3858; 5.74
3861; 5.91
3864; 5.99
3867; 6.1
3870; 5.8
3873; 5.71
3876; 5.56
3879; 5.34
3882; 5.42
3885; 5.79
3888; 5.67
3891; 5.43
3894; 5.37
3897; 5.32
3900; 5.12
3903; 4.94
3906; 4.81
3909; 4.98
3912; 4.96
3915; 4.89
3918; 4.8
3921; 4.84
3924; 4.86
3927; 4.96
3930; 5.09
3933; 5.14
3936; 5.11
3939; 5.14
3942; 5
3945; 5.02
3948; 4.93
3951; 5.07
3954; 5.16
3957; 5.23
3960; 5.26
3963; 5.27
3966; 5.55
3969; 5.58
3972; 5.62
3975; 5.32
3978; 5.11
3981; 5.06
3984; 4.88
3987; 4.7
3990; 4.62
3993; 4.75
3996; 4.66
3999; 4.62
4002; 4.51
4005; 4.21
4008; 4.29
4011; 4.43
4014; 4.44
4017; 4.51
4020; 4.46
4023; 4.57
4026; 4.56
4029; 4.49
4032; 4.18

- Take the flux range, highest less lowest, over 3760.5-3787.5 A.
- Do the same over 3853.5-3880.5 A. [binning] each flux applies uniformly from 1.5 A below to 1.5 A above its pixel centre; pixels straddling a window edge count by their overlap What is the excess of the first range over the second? -0.4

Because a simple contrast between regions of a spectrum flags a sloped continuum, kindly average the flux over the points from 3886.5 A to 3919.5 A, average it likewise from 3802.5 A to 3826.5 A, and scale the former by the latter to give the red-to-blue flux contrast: 0.95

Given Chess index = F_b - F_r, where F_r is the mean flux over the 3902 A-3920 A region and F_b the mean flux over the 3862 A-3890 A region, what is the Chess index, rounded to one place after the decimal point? 0.8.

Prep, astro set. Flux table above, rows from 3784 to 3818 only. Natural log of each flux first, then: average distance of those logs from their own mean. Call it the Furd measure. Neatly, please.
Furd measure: 0.022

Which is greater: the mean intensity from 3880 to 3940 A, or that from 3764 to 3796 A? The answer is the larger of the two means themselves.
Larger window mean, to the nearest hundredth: 5.57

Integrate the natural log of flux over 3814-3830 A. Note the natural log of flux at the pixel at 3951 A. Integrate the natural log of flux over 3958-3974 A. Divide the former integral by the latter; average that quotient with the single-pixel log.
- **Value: 1.31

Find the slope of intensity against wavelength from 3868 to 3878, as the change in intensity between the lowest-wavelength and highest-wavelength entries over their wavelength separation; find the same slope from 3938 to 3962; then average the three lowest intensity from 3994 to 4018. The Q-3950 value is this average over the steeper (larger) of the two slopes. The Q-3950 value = 754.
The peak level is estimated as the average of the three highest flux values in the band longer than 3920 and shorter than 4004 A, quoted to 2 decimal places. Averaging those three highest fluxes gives 5.58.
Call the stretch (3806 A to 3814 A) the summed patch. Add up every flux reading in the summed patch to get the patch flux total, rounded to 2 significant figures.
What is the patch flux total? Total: 16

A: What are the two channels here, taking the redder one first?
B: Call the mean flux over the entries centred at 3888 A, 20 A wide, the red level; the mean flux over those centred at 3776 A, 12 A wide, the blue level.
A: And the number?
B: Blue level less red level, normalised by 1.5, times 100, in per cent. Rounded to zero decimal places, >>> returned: 5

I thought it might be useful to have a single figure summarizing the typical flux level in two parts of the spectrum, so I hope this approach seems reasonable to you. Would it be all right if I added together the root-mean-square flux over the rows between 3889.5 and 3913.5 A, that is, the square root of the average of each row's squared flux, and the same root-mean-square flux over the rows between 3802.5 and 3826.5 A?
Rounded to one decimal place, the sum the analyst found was 10.5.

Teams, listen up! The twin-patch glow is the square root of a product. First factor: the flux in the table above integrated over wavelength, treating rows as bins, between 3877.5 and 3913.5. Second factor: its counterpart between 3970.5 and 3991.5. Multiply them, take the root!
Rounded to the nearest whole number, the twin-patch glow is 142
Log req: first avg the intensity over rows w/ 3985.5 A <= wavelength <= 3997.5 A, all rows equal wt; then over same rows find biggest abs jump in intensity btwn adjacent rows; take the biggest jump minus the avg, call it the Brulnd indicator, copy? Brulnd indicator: -4.55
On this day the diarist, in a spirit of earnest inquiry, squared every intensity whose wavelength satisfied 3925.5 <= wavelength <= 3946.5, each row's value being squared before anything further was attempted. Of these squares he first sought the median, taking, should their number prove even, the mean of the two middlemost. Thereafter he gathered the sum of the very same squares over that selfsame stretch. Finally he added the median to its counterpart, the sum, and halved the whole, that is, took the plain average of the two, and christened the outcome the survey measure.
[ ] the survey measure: 103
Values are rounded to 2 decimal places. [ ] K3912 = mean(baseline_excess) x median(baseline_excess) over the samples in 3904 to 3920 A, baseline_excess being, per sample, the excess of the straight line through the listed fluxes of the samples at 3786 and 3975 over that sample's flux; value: 0.22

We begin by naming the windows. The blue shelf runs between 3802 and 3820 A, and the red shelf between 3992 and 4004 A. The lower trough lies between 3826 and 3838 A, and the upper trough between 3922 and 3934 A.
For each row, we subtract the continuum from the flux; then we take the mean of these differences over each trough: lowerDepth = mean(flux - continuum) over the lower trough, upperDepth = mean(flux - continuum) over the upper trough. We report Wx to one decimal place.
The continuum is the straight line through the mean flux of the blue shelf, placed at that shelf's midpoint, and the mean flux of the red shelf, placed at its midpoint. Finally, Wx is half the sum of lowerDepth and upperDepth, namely 0.2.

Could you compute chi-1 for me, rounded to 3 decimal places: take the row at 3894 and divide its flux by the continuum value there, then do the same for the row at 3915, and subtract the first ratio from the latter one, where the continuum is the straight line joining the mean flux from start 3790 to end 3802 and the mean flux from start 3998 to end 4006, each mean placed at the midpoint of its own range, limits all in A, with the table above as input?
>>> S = -0.079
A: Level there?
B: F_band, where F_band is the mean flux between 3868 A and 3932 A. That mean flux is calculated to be 5.2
